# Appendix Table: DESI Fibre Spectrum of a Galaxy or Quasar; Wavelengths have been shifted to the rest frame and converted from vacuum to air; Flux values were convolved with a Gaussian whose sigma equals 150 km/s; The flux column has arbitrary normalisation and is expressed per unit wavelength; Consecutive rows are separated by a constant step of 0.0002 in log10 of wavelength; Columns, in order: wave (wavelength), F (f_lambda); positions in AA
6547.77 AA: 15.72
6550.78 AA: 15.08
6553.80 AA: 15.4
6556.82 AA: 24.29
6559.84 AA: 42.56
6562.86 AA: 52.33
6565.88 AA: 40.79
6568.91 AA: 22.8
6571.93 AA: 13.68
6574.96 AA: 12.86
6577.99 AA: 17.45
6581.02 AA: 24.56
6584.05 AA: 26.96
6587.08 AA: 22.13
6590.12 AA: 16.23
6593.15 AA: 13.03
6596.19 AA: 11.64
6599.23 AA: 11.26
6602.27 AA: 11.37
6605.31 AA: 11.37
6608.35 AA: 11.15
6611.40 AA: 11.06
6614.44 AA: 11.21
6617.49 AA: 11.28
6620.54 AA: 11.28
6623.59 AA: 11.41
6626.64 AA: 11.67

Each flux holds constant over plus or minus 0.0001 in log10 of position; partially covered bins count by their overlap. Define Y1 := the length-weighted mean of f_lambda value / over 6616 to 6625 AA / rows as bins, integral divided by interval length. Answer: 11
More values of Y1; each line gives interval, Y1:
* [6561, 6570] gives 40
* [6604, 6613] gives 11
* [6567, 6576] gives 18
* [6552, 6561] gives 26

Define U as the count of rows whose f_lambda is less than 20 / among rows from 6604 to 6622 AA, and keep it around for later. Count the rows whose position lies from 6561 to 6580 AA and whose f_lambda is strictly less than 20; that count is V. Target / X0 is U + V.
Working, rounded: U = 6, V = 3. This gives 9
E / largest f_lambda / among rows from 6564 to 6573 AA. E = 40.79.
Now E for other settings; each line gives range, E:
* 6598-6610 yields 11.37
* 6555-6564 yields 52.33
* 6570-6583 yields 24.56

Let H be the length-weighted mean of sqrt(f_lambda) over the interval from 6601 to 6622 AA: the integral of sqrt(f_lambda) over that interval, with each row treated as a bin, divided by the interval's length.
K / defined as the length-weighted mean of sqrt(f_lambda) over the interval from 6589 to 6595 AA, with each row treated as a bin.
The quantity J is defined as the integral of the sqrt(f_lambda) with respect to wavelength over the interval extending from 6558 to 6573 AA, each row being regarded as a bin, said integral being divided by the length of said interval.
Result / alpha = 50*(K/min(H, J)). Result 56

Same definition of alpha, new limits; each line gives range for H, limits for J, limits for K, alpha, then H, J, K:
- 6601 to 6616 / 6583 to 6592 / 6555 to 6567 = 93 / 3.4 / 4.6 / 6.21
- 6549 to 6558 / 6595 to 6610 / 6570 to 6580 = 58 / 4.2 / 3.4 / 3.92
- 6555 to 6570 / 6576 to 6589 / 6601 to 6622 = 36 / 6.0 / 4.7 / 3.35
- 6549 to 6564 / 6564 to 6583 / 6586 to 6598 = 42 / 5.2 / 4.7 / 3.89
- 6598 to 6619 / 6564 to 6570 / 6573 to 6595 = 64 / 3.4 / 5.7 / 4.30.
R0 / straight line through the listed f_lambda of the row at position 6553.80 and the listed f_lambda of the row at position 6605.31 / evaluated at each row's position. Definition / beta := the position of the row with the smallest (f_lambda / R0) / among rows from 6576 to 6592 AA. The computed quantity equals 6577.99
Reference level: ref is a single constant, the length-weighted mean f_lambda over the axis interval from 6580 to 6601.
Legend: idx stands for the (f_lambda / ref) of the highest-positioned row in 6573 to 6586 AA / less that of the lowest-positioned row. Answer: 0.8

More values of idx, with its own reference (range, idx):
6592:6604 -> -0.1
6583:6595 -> -0.8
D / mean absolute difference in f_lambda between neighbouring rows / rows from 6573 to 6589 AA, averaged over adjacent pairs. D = 5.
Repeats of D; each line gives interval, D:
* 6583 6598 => 4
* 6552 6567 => 12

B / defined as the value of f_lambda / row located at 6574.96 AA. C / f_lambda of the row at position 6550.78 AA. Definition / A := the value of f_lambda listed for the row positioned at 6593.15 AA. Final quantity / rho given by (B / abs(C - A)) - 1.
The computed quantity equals 5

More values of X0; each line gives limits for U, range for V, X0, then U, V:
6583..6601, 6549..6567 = 6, 4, 2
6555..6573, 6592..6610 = 7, 1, 6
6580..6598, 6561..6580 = 6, 3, 3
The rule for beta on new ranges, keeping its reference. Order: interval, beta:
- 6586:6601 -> 6599.23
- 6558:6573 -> 6571.93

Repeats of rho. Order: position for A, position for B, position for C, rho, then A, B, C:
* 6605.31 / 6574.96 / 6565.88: -1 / 11.37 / 12.86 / 40.79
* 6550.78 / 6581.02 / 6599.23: 5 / 15.08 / 24.56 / 11.26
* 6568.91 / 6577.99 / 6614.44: 1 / 22.8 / 17.45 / 11.21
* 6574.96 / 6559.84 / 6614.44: 25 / 12.86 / 42.56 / 11.21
